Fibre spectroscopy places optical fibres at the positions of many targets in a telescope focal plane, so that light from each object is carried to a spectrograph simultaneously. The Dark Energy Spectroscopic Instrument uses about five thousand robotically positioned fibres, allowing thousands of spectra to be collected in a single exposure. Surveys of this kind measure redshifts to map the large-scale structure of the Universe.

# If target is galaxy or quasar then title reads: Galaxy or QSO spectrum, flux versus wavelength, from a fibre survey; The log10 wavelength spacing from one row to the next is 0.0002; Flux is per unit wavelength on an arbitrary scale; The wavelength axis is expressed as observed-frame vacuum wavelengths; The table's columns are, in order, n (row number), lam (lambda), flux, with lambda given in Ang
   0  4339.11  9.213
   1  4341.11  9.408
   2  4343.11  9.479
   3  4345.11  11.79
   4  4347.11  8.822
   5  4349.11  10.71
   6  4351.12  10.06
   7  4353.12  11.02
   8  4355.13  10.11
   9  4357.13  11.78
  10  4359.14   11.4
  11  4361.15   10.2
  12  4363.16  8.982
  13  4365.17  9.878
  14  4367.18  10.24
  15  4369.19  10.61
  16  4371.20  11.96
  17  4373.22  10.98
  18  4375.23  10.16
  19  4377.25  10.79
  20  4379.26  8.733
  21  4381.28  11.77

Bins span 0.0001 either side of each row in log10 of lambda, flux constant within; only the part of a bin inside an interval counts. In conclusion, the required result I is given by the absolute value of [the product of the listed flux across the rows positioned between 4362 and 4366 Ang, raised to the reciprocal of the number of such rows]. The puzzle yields 9.4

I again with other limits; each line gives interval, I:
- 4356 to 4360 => 11.6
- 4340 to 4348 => 9.8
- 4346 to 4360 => 10.5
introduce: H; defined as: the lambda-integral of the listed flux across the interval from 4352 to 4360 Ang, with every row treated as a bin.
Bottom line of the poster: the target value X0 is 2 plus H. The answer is 90.5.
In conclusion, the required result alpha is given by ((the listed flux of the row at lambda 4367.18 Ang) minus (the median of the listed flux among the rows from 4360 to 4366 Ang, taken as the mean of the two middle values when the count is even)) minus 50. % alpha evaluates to -49.6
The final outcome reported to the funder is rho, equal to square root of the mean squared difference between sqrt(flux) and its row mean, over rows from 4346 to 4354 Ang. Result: 0.134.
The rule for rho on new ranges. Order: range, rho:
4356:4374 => 0.140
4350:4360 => 0.104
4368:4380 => 0.152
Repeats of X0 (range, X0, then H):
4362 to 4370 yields 81.3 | 79.3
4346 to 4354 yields 83.3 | 81.3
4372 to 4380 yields 84.1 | 82.1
